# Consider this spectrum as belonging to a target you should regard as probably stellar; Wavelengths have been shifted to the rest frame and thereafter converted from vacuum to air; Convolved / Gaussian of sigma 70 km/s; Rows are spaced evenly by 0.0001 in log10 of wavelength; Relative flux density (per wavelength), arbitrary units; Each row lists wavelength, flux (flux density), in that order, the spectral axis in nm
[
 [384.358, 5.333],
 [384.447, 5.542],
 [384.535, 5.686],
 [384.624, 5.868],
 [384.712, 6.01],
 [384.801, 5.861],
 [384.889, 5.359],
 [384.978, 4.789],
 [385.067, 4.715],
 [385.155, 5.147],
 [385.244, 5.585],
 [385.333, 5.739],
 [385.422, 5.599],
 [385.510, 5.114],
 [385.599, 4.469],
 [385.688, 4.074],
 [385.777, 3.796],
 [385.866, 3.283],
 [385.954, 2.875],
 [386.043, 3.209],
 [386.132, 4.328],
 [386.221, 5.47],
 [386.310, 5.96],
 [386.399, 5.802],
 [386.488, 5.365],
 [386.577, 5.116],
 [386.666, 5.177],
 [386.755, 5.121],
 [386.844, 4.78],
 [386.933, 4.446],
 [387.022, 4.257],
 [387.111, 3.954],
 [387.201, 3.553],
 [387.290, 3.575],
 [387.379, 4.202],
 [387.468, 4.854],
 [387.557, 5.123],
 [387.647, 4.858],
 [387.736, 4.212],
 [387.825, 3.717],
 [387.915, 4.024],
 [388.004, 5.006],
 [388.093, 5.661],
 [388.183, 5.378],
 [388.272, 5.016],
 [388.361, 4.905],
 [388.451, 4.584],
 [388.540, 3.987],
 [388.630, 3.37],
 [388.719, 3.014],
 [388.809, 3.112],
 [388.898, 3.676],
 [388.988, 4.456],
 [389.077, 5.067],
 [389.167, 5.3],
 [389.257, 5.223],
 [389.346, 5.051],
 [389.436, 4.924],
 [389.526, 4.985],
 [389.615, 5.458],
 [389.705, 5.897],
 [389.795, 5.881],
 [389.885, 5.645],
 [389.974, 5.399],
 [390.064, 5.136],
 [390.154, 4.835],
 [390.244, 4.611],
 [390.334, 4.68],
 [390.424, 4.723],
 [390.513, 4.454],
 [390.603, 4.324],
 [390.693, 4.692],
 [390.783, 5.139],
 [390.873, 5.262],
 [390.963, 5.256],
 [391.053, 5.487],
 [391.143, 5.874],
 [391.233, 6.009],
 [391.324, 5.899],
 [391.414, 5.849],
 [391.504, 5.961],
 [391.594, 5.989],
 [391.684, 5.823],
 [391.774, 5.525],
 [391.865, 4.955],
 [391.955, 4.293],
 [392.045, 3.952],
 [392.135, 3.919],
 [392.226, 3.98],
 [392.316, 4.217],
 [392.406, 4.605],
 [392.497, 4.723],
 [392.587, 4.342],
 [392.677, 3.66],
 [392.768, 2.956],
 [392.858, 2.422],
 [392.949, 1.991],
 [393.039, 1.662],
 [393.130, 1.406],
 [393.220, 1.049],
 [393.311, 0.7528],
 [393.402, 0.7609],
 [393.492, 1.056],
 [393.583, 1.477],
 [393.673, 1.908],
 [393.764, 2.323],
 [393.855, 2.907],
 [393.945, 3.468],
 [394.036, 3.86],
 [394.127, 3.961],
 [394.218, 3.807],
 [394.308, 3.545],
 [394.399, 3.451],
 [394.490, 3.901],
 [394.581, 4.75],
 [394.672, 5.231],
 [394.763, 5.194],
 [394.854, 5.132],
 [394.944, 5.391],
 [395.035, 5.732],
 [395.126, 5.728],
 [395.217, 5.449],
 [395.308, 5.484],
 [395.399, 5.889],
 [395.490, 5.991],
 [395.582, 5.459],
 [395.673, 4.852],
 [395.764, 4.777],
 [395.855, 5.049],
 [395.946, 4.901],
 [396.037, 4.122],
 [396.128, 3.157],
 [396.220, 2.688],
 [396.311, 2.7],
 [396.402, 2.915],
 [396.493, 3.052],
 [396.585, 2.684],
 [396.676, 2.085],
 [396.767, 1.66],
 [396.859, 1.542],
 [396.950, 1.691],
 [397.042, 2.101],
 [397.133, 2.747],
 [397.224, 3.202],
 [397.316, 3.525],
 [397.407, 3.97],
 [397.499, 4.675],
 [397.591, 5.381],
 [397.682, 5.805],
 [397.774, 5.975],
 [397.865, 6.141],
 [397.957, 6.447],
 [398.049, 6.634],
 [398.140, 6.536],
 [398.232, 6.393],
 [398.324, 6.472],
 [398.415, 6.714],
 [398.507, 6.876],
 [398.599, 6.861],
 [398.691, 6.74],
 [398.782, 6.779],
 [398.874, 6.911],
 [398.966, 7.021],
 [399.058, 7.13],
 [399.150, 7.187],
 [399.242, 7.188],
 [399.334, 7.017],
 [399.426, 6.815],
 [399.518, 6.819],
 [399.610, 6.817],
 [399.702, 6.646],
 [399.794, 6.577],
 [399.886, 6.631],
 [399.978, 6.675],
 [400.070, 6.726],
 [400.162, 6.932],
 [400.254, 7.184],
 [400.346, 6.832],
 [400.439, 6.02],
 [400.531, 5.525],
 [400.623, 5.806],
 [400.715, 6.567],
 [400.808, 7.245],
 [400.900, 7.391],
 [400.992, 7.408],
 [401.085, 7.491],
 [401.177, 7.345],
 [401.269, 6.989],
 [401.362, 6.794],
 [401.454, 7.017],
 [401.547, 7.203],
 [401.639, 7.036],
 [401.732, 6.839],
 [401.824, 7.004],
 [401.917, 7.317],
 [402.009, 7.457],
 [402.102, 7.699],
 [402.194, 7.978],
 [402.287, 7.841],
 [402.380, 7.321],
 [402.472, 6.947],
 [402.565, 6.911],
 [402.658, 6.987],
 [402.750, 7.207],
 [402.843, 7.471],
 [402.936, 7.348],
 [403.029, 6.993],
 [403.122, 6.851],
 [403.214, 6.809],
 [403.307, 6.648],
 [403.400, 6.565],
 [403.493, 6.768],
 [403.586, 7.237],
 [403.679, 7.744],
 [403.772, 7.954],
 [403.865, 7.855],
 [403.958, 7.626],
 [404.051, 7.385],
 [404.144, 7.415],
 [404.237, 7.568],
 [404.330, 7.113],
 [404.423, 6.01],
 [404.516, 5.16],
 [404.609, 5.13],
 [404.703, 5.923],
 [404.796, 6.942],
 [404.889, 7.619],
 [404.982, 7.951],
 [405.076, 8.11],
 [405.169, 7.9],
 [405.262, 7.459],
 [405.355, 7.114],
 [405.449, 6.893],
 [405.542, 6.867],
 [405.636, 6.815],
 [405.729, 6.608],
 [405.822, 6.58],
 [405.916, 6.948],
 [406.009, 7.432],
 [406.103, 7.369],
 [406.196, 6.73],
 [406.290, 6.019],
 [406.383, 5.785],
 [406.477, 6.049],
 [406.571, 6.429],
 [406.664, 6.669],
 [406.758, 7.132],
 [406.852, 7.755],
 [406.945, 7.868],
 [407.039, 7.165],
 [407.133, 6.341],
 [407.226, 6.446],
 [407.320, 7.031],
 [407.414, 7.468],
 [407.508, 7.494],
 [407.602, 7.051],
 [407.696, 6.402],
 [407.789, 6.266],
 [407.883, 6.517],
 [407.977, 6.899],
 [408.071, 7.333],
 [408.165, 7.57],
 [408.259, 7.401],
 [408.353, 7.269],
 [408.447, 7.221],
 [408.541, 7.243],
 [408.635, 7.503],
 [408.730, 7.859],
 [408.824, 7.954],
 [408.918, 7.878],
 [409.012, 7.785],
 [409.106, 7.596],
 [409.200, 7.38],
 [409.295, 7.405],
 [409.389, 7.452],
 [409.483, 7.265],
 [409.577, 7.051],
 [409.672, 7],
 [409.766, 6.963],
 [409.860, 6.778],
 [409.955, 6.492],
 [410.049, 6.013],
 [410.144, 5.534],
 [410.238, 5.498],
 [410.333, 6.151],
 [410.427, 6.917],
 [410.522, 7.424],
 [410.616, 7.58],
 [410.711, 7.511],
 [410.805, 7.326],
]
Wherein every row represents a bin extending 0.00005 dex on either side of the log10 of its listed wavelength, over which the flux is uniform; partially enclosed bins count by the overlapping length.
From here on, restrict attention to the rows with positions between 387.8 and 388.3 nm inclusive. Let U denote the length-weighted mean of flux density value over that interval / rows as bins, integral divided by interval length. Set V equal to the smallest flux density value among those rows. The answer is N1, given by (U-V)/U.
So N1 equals 0.231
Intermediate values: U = 5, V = 3.717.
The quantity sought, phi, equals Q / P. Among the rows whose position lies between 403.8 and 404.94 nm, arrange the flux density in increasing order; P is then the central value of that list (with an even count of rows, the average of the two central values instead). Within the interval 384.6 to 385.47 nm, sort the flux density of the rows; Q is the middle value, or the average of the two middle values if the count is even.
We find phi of 0.8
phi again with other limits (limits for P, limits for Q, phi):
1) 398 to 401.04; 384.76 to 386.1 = 0.7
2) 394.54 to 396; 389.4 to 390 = 1.0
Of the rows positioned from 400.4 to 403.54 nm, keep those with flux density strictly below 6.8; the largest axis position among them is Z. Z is 403.493 nm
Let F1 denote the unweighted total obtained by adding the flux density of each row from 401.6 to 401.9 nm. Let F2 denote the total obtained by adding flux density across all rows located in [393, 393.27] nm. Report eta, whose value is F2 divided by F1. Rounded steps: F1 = 21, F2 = 4.1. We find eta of 0.2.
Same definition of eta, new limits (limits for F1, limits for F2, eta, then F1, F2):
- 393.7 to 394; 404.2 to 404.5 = 2.4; 9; 20.7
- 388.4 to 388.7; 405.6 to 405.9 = 1.7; 12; 20.0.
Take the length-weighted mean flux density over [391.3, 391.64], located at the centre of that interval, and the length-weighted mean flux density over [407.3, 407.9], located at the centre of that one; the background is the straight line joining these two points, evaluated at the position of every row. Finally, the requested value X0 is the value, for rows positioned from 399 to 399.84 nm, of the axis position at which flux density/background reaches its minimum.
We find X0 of 399.794 nm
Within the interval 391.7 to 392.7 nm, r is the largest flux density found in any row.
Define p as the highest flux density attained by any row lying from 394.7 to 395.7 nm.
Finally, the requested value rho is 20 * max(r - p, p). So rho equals 120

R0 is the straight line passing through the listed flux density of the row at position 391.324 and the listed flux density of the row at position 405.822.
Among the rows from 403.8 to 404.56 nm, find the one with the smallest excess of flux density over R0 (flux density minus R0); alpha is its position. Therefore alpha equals 404.516 nm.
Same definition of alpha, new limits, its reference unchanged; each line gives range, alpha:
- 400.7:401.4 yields 400.715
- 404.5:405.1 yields 404.609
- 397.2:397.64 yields 397.224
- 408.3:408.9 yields 408.447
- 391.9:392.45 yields 392.135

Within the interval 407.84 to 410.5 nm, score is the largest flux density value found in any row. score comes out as 7.954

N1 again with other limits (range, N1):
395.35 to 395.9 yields 0.104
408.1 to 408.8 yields 0.030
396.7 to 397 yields 0.075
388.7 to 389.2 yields 0.270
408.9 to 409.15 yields 0.020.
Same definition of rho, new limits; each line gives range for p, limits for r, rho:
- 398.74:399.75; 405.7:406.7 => 144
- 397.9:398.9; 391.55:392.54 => 138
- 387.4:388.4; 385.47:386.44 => 113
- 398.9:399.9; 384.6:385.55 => 144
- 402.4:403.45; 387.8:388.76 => 149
